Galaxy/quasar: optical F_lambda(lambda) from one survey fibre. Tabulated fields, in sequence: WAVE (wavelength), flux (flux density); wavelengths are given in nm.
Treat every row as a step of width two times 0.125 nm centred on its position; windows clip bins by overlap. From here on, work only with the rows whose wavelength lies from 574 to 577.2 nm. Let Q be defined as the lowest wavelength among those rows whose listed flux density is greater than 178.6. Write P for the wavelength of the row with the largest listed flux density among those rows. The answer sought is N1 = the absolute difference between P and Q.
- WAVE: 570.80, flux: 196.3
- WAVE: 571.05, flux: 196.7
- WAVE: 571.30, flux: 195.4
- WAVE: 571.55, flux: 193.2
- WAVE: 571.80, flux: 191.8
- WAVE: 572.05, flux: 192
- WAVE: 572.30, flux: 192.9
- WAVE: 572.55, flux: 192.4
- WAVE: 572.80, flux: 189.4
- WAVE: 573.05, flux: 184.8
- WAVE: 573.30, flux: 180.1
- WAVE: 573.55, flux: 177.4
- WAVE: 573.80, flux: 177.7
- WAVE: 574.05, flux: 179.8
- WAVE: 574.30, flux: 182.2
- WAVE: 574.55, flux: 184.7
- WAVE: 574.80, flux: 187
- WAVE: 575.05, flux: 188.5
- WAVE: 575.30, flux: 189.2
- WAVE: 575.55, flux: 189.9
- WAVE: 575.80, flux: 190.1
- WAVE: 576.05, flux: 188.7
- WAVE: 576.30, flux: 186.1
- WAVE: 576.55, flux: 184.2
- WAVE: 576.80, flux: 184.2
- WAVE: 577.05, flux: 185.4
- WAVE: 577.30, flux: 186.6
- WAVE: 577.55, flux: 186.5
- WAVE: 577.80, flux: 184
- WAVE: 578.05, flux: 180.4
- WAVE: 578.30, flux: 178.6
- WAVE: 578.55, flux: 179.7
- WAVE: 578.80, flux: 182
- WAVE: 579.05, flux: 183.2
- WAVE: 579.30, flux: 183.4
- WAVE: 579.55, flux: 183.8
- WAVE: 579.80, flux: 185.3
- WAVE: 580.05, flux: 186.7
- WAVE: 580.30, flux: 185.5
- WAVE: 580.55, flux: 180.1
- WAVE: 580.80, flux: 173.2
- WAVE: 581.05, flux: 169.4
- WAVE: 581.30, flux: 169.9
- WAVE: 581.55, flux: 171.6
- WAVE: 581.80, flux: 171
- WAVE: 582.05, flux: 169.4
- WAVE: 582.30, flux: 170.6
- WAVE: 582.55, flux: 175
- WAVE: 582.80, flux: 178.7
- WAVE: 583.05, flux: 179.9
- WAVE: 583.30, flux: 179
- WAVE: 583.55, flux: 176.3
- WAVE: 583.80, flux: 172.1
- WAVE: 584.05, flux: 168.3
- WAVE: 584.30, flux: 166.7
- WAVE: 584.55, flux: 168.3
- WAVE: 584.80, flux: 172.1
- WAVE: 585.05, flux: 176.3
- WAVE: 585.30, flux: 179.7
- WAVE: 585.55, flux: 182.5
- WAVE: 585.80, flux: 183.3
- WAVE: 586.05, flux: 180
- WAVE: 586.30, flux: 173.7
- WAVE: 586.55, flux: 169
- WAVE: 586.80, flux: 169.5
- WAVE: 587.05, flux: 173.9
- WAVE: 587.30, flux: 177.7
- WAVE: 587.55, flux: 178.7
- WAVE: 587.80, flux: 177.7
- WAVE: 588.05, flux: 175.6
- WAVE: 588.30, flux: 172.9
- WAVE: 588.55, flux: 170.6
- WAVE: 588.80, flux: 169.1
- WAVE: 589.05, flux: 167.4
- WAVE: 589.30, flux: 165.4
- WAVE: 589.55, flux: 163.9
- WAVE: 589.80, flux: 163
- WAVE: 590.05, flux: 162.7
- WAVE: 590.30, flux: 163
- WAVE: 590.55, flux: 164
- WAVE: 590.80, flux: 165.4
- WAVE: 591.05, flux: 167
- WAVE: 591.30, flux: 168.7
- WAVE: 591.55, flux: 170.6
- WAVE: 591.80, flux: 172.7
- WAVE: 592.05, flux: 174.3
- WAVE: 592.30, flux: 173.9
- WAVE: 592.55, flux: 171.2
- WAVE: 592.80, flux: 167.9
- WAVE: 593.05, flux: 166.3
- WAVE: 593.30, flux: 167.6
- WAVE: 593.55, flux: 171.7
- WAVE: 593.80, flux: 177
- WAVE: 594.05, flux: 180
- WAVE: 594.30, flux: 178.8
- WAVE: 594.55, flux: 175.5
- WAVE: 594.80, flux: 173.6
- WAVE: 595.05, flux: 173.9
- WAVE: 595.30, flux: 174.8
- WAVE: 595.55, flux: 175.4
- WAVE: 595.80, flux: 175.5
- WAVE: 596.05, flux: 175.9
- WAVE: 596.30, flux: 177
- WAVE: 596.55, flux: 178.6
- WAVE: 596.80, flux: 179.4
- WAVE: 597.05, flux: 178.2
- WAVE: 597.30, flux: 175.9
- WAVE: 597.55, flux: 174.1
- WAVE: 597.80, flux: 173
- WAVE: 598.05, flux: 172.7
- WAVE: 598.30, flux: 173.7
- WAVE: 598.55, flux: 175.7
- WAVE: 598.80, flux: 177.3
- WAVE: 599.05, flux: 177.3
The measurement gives 1.75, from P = 575.80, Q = 574.05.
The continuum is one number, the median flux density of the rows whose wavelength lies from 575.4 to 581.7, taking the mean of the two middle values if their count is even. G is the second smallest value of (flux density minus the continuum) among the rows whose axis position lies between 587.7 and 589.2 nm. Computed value -15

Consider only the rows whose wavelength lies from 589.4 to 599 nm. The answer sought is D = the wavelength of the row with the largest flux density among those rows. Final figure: 594.05 nm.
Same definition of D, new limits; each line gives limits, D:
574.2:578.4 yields 575.80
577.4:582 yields 580.05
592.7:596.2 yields 594.05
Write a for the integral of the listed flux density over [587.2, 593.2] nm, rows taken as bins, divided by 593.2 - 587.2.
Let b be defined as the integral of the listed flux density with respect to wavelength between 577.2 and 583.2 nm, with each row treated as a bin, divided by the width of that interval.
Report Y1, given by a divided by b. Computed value 0.95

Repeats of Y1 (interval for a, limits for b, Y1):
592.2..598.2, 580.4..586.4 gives 1.00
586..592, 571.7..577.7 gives 0.91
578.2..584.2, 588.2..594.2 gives 1.05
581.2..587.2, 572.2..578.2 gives 0.94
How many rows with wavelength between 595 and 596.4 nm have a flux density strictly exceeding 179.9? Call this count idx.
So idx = 0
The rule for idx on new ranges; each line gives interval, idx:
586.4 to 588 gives 0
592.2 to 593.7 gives 0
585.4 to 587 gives 3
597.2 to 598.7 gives 0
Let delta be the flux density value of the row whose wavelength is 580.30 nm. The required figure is 185.5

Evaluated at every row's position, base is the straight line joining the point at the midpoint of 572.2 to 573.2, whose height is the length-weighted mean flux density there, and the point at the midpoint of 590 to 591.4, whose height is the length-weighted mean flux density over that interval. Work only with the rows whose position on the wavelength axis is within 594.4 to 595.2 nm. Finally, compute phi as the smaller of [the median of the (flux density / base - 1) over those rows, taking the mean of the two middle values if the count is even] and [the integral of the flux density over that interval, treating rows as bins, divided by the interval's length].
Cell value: 0.092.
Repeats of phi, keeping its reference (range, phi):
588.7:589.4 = 0.000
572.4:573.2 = 0.000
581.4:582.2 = -0.035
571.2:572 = 0.011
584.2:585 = -0.030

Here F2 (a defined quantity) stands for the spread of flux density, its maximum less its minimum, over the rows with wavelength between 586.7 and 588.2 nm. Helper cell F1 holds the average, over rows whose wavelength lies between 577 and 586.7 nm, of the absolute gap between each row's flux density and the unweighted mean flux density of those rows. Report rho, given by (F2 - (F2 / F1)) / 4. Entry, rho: 1.9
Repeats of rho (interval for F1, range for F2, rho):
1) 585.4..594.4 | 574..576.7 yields 2.0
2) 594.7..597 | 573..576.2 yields 1.1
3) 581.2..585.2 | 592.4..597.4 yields 2.5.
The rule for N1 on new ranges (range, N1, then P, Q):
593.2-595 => 0.00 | 594.05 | 594.05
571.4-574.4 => 0.00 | 571.55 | 571.55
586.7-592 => 0.00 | 587.55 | 587.55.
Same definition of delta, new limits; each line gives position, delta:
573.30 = 180.1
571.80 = 191.8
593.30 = 167.6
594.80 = 173.6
